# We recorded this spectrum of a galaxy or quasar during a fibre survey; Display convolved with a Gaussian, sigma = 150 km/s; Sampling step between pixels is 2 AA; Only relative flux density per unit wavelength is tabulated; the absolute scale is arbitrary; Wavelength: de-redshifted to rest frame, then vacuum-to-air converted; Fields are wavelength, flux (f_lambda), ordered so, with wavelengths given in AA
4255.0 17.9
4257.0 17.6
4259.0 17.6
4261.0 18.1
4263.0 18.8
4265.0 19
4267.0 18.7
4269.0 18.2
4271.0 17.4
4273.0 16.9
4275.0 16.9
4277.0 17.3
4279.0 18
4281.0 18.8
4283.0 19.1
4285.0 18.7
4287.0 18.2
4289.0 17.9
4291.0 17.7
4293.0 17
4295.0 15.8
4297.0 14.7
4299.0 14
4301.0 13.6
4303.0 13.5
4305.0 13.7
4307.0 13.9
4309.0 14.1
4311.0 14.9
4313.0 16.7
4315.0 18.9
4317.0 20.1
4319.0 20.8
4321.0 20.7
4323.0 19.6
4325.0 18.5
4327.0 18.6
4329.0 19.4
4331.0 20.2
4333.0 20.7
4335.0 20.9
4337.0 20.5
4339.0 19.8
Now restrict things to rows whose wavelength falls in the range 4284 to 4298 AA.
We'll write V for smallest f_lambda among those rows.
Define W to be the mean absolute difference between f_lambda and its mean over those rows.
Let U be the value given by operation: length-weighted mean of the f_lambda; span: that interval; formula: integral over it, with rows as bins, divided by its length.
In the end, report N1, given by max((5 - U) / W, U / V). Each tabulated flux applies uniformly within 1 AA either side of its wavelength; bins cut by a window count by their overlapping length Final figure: 1.17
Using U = 17.1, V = 14.7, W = 1.12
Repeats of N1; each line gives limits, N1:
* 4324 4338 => 1.07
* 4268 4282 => 1.04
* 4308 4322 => 1.28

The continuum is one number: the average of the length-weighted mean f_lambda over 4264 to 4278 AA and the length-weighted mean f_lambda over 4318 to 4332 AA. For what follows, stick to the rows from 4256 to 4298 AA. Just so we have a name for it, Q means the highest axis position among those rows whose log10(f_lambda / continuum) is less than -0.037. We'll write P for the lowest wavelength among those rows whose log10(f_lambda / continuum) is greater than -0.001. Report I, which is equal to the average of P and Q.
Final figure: 4280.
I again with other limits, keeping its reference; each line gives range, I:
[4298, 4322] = 4314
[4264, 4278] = 4270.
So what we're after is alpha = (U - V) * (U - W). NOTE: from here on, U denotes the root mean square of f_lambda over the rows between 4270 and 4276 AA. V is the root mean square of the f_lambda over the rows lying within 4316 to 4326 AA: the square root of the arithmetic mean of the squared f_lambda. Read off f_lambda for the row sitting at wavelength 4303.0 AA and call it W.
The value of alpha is -10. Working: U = 17.1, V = 20.0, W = 13.5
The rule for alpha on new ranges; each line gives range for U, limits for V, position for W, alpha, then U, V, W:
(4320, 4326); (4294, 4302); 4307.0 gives 29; 19.6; 14.5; 13.9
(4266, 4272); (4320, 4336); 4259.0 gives -1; 18.1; 19.8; 17.6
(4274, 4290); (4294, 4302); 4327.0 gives -2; 18.1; 14.5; 18.6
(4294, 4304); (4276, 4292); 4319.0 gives 25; 14.3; 18.2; 20.8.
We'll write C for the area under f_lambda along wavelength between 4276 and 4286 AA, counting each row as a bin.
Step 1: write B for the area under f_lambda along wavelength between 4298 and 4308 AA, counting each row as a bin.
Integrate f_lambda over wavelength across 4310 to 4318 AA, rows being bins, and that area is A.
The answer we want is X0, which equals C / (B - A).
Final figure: -48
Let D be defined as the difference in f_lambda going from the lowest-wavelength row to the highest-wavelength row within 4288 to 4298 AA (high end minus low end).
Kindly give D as -3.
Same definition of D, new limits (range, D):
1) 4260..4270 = 0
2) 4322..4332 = 1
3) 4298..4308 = 0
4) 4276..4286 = 1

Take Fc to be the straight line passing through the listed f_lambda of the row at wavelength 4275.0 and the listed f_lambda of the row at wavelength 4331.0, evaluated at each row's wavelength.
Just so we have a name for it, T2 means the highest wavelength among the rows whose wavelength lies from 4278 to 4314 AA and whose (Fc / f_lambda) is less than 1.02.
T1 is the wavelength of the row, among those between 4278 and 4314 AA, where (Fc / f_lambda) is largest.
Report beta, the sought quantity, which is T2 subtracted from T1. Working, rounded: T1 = 4303.0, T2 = 4291.0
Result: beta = 12 AA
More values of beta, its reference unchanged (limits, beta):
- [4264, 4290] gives -14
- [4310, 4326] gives -12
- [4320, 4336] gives -8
